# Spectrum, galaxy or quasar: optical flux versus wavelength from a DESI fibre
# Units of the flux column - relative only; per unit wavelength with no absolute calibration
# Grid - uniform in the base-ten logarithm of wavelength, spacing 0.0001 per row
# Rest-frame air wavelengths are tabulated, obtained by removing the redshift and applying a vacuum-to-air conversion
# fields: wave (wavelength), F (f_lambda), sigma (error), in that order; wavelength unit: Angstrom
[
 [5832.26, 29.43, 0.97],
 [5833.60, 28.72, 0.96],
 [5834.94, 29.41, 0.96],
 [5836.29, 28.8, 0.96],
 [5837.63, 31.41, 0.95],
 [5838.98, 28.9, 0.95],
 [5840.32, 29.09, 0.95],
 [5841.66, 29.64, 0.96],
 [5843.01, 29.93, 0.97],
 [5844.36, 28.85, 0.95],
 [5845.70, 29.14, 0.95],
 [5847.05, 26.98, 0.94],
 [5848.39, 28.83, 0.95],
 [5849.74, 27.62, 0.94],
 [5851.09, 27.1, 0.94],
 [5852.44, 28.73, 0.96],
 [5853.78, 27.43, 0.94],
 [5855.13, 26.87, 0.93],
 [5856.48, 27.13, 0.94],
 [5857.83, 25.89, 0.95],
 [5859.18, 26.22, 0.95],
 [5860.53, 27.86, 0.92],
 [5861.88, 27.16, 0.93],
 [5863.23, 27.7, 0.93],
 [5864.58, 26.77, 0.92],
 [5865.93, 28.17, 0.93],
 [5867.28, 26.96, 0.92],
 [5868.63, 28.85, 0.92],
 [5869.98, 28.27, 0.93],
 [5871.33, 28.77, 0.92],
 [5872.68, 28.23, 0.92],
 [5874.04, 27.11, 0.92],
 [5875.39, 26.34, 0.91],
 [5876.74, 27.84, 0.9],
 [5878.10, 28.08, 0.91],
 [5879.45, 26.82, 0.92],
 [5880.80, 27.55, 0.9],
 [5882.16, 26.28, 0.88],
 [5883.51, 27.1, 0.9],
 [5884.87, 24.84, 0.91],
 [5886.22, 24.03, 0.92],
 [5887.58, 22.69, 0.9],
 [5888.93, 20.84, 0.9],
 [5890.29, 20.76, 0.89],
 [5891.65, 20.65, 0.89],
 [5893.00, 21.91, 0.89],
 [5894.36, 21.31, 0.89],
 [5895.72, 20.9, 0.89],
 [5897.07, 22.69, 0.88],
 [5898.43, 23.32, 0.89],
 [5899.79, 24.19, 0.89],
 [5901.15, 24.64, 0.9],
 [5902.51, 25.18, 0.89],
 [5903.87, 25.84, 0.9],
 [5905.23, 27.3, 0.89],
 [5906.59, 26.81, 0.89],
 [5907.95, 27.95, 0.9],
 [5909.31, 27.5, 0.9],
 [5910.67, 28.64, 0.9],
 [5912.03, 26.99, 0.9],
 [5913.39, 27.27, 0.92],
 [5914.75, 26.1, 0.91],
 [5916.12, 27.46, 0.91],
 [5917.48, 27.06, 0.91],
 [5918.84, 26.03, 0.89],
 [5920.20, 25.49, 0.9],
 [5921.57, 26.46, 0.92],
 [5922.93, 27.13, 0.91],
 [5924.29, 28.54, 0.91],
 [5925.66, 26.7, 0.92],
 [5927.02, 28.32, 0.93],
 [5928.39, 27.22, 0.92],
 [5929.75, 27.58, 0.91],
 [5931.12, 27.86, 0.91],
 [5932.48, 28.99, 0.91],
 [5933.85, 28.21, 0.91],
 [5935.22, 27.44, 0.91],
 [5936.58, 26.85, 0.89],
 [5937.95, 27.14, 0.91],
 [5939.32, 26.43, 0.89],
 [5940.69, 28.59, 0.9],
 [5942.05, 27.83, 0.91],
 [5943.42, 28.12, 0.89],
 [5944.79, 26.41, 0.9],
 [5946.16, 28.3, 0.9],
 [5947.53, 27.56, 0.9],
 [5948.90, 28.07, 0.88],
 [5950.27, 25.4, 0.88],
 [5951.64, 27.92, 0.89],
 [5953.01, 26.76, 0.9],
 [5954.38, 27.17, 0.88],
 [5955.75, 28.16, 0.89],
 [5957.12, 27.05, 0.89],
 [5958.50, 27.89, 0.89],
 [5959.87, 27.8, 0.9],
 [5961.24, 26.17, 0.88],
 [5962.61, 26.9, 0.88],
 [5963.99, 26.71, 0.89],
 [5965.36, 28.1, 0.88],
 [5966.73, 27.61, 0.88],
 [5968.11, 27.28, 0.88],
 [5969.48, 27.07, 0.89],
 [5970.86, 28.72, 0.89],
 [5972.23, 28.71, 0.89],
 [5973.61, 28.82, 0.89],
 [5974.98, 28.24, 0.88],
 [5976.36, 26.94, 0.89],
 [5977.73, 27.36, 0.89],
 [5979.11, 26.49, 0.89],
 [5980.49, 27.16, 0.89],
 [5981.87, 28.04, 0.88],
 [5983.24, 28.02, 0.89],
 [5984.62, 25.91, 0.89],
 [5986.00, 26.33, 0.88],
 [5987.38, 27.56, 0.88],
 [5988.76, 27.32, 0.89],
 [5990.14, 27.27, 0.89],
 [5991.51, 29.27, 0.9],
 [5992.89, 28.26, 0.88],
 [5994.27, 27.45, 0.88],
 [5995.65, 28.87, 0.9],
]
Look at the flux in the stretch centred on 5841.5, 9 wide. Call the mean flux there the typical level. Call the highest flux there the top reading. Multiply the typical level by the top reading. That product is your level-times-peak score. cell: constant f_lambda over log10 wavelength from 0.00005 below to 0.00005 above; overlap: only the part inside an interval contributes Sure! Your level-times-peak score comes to 929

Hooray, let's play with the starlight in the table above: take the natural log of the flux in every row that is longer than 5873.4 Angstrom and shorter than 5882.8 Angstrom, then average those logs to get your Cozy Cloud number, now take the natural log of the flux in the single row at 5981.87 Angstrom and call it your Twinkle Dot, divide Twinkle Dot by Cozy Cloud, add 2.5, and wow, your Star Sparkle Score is 3.51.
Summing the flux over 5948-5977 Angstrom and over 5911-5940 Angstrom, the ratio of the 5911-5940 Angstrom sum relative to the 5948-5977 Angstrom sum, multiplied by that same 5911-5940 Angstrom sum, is 565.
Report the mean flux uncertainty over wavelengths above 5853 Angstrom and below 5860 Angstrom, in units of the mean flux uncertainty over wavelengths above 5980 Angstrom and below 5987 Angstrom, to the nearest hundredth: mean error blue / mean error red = 1.06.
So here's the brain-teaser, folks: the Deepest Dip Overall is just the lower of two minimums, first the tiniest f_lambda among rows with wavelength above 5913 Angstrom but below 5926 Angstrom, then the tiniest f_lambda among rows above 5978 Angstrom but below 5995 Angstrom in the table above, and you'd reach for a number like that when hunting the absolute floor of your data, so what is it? 25.49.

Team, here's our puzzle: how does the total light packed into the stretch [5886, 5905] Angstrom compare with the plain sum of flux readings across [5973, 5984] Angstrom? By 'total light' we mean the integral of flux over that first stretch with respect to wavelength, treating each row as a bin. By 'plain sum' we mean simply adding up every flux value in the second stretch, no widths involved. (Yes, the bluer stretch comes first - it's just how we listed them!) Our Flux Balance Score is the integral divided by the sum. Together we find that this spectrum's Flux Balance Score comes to 2.0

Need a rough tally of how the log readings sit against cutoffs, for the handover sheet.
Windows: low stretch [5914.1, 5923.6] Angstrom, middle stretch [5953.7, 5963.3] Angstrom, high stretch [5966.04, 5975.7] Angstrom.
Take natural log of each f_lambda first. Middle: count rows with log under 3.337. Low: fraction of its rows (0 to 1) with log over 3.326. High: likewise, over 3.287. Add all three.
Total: 7.0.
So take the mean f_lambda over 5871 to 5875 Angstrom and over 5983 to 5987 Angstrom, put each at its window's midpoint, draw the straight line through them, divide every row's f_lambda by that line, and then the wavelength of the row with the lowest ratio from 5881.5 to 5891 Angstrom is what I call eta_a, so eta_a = 5890.29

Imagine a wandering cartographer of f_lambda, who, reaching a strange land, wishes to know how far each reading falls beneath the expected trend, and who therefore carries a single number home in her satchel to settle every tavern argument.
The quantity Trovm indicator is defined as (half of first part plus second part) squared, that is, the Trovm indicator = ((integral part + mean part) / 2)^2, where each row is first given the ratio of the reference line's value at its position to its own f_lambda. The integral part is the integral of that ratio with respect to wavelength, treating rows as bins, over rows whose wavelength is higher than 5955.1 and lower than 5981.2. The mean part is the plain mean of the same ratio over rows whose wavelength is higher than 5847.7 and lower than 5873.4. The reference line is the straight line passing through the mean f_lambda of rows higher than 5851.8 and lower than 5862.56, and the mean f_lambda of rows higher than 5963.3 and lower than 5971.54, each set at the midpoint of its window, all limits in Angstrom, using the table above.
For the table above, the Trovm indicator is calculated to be 184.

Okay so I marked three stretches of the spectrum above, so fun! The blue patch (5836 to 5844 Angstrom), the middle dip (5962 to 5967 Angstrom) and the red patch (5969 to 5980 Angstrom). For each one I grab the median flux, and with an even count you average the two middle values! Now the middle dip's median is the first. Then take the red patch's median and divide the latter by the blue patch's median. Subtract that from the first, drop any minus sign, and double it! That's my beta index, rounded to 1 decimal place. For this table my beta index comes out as 52.6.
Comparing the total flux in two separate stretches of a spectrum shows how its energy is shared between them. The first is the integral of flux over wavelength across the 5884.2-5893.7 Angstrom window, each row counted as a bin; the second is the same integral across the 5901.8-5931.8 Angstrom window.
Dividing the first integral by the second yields 0.26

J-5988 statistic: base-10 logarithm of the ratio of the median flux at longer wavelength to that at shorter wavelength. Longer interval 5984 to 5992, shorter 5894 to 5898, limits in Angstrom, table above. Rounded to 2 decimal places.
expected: 0.11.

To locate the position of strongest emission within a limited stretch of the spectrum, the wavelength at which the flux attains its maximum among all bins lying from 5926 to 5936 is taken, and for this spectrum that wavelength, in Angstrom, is 5932.48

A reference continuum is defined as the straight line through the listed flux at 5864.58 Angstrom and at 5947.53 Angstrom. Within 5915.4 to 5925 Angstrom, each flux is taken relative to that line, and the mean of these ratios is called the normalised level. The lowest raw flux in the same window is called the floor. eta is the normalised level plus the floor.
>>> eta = 26.5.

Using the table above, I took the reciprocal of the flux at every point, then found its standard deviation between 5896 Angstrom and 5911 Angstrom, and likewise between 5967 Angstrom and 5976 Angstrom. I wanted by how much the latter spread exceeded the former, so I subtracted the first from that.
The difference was -0.0020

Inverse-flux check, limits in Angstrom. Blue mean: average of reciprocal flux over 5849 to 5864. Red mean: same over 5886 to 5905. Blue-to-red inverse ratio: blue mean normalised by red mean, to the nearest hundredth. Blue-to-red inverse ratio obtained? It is 0.83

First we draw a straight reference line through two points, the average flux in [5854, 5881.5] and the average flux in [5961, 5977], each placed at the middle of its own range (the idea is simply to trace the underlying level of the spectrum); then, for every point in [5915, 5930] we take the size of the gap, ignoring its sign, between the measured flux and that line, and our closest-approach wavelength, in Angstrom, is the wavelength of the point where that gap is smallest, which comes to 5929.75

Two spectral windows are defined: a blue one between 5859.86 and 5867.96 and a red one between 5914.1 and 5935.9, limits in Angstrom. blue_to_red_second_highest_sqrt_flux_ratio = 0.99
